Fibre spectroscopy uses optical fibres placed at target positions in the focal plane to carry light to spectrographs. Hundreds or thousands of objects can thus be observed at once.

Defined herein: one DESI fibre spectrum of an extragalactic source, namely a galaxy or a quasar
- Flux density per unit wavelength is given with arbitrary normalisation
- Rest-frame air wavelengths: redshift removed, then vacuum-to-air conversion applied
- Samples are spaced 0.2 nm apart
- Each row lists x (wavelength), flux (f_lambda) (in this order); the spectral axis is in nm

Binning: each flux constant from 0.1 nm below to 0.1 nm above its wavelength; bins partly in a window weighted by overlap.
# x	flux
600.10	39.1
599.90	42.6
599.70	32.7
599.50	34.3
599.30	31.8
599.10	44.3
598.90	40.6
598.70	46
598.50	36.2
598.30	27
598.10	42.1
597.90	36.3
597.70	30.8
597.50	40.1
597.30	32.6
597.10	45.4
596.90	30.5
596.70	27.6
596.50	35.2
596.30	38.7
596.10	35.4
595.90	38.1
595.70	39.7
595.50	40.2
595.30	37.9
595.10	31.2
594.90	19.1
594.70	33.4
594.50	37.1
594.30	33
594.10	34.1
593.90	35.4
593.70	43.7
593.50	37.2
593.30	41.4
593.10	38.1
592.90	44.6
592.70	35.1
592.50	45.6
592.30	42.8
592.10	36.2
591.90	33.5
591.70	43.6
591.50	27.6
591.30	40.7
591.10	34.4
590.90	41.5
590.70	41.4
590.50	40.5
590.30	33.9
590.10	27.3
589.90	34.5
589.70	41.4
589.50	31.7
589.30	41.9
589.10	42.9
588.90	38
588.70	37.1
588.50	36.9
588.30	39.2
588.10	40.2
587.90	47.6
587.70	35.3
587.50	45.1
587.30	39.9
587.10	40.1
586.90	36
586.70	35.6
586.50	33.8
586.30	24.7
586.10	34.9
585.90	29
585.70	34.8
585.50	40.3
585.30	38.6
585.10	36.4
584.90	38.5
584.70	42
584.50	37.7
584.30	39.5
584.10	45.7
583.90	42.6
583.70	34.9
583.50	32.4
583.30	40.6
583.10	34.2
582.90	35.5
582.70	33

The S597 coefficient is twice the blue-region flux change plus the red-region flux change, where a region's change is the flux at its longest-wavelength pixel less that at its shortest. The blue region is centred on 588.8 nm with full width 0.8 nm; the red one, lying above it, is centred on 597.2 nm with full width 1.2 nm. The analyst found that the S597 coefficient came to 15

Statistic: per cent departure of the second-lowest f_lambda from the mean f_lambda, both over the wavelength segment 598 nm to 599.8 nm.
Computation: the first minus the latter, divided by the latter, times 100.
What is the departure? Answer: -15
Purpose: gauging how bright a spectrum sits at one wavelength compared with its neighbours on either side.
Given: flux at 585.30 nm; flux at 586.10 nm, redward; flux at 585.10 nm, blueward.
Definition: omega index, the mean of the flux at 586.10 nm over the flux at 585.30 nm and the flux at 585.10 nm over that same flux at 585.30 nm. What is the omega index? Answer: 0.92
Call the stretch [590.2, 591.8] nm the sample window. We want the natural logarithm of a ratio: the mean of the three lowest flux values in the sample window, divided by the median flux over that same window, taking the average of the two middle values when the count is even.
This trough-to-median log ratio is -0.24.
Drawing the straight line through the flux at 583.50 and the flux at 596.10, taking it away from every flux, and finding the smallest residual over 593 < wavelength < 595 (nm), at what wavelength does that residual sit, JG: 594.90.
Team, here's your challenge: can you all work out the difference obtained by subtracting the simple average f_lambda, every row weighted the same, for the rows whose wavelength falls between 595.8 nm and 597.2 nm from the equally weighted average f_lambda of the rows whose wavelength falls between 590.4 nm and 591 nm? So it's 5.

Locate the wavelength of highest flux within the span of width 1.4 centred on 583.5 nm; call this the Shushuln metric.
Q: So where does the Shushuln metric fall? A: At 584.10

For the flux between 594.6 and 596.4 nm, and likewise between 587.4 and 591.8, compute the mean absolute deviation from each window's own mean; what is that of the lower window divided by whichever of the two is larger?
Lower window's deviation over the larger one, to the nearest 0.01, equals 0.91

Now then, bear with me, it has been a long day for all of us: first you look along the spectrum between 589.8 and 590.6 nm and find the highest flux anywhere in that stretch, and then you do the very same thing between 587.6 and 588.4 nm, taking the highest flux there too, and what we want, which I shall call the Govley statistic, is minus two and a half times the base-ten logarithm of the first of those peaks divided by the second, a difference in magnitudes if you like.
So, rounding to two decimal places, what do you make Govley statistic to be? 0.18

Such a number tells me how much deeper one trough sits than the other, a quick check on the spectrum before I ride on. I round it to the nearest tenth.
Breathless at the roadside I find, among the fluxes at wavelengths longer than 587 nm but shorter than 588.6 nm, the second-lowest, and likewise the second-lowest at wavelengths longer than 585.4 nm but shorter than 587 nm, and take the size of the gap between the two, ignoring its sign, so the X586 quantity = 7.9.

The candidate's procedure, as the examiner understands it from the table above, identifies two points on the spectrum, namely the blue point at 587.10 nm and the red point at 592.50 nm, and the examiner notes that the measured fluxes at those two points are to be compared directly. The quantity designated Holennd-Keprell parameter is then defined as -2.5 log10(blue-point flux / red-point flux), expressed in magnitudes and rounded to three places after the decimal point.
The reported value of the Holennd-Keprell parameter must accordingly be 0.140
